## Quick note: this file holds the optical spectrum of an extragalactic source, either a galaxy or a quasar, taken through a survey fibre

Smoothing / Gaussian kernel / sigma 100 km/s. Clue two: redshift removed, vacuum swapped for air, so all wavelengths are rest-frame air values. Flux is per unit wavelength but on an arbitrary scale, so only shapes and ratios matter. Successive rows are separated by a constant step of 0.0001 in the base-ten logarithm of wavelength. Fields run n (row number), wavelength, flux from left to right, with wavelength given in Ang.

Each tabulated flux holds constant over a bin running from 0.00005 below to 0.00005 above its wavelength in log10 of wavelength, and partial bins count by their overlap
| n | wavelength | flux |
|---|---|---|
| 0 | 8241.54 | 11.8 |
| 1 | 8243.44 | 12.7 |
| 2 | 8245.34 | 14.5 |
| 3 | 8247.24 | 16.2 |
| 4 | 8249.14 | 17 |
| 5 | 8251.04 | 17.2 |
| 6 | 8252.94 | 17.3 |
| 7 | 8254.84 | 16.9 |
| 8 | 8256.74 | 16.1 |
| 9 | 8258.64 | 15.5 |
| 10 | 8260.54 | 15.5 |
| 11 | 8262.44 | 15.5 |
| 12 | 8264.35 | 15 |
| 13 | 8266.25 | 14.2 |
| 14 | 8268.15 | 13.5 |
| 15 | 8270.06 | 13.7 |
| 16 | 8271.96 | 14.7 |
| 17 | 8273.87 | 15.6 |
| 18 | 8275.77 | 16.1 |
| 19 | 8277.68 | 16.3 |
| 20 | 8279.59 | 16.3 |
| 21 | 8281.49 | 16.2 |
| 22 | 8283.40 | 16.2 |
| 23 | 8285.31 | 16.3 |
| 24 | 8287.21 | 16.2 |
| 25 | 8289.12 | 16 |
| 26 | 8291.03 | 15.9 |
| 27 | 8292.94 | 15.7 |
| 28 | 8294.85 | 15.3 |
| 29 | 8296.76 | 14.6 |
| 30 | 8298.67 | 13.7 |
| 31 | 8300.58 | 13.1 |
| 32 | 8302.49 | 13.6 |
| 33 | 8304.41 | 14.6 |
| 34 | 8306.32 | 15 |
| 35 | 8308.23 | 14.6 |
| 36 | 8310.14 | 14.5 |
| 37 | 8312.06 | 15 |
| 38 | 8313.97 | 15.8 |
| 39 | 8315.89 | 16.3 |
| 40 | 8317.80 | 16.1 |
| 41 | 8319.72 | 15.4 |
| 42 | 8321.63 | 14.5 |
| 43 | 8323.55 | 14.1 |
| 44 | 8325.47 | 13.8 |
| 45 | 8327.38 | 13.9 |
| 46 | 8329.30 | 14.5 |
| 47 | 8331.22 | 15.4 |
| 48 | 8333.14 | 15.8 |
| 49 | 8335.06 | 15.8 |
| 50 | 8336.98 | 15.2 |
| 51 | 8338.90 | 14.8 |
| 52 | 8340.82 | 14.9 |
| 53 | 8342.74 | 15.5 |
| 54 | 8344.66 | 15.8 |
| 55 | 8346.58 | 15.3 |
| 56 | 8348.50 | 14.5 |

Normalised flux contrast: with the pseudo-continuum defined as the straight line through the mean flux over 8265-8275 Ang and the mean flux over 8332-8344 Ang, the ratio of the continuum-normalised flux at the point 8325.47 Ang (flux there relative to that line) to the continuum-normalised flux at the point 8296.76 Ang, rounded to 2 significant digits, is 0.92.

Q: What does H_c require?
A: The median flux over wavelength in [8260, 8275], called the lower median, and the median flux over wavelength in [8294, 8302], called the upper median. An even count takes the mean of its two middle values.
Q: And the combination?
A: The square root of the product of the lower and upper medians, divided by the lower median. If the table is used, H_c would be 0.98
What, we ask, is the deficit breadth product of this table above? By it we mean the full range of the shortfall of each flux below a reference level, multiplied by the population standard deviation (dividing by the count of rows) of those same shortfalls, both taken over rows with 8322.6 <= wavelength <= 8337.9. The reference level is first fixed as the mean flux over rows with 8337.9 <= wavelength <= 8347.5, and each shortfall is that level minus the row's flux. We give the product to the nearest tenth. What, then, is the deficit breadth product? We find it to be 1.6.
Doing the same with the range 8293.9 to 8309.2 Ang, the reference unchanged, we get 1.6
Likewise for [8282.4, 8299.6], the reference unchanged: 2.1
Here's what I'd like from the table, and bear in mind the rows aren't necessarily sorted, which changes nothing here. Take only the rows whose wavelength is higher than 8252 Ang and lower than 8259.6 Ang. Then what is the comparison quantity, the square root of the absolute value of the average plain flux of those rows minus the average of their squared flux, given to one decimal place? 16.0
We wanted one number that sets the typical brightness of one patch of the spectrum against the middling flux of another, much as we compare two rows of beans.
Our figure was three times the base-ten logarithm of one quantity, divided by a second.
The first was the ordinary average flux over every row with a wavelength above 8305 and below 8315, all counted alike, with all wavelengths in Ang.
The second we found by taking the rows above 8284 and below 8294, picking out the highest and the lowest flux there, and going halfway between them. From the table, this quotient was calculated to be 0.220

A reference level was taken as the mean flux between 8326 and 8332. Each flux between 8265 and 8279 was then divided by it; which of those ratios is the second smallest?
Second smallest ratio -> 0.94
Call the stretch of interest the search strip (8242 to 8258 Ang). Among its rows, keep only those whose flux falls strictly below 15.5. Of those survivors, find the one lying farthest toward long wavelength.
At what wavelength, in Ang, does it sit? 8245.34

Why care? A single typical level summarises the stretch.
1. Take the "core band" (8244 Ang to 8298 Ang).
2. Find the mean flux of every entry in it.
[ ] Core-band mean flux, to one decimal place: 15.7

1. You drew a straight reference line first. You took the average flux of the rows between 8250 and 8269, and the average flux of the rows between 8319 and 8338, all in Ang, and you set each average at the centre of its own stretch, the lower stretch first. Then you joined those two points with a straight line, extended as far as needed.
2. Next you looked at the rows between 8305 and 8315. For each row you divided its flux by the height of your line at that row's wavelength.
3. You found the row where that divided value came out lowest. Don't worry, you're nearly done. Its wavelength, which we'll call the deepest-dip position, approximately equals 8310.14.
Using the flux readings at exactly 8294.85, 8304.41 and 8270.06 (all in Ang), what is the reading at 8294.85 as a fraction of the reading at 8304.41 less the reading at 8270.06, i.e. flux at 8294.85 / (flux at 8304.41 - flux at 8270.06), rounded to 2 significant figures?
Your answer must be 17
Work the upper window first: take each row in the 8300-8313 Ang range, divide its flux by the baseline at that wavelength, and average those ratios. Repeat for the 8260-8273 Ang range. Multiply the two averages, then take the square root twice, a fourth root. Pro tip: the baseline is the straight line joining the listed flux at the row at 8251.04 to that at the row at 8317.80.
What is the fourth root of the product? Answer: 0.933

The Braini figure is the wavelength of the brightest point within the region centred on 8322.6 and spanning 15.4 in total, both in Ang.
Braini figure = 8315.89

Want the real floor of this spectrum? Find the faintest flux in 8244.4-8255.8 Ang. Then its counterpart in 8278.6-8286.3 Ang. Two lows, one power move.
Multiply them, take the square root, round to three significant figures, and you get 15.3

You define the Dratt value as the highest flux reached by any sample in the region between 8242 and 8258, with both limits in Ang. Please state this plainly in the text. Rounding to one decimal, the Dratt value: 17.3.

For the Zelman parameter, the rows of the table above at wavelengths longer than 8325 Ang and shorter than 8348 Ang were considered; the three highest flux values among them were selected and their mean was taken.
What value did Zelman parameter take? 15.8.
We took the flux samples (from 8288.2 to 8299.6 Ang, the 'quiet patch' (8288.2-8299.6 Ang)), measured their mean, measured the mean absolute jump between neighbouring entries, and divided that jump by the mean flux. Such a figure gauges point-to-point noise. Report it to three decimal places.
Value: 0.030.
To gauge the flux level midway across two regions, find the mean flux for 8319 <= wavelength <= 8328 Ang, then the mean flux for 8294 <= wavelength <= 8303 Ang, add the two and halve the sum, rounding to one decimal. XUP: 14.2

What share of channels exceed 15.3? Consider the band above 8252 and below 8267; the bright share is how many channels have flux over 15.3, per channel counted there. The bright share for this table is 0.75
